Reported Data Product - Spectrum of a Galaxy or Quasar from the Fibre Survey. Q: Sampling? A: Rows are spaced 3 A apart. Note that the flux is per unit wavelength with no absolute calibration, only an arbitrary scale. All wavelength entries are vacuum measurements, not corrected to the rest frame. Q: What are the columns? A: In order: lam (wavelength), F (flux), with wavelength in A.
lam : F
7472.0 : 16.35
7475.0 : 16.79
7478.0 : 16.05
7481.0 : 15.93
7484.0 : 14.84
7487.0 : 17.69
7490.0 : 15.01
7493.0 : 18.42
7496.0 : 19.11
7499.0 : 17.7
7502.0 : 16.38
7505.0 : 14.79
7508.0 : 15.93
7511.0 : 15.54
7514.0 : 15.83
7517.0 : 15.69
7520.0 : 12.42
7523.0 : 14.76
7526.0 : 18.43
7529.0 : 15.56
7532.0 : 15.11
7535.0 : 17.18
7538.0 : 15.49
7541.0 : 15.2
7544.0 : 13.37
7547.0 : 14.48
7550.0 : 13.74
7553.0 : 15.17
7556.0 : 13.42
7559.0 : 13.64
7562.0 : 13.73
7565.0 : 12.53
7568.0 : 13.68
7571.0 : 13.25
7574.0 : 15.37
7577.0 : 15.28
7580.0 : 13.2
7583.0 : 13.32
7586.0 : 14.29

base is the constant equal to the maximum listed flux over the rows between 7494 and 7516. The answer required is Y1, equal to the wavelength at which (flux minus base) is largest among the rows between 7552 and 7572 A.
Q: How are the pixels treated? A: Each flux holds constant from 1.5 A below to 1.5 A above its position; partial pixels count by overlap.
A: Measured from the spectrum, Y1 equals 7553.0 A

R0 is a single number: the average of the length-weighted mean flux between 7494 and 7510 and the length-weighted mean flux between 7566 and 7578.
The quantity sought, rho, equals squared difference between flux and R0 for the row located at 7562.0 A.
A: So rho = 3.3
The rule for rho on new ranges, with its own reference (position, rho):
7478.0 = 0.3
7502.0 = 0.7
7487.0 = 4.6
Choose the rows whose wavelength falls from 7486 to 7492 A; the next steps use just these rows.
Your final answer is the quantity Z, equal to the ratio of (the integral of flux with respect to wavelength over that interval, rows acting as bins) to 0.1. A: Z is 985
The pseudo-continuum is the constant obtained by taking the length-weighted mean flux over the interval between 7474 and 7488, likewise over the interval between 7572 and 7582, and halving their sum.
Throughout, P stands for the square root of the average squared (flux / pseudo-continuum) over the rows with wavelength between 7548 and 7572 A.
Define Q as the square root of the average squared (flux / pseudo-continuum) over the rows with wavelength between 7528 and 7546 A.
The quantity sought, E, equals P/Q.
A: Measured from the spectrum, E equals 0.89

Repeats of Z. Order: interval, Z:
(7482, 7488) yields 967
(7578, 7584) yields 805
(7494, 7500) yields 1108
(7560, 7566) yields 793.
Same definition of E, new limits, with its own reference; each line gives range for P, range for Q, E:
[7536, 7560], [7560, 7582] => 1.03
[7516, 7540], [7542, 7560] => 1.12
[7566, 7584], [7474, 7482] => 0.86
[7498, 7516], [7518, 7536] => 1.02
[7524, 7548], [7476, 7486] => 1.00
